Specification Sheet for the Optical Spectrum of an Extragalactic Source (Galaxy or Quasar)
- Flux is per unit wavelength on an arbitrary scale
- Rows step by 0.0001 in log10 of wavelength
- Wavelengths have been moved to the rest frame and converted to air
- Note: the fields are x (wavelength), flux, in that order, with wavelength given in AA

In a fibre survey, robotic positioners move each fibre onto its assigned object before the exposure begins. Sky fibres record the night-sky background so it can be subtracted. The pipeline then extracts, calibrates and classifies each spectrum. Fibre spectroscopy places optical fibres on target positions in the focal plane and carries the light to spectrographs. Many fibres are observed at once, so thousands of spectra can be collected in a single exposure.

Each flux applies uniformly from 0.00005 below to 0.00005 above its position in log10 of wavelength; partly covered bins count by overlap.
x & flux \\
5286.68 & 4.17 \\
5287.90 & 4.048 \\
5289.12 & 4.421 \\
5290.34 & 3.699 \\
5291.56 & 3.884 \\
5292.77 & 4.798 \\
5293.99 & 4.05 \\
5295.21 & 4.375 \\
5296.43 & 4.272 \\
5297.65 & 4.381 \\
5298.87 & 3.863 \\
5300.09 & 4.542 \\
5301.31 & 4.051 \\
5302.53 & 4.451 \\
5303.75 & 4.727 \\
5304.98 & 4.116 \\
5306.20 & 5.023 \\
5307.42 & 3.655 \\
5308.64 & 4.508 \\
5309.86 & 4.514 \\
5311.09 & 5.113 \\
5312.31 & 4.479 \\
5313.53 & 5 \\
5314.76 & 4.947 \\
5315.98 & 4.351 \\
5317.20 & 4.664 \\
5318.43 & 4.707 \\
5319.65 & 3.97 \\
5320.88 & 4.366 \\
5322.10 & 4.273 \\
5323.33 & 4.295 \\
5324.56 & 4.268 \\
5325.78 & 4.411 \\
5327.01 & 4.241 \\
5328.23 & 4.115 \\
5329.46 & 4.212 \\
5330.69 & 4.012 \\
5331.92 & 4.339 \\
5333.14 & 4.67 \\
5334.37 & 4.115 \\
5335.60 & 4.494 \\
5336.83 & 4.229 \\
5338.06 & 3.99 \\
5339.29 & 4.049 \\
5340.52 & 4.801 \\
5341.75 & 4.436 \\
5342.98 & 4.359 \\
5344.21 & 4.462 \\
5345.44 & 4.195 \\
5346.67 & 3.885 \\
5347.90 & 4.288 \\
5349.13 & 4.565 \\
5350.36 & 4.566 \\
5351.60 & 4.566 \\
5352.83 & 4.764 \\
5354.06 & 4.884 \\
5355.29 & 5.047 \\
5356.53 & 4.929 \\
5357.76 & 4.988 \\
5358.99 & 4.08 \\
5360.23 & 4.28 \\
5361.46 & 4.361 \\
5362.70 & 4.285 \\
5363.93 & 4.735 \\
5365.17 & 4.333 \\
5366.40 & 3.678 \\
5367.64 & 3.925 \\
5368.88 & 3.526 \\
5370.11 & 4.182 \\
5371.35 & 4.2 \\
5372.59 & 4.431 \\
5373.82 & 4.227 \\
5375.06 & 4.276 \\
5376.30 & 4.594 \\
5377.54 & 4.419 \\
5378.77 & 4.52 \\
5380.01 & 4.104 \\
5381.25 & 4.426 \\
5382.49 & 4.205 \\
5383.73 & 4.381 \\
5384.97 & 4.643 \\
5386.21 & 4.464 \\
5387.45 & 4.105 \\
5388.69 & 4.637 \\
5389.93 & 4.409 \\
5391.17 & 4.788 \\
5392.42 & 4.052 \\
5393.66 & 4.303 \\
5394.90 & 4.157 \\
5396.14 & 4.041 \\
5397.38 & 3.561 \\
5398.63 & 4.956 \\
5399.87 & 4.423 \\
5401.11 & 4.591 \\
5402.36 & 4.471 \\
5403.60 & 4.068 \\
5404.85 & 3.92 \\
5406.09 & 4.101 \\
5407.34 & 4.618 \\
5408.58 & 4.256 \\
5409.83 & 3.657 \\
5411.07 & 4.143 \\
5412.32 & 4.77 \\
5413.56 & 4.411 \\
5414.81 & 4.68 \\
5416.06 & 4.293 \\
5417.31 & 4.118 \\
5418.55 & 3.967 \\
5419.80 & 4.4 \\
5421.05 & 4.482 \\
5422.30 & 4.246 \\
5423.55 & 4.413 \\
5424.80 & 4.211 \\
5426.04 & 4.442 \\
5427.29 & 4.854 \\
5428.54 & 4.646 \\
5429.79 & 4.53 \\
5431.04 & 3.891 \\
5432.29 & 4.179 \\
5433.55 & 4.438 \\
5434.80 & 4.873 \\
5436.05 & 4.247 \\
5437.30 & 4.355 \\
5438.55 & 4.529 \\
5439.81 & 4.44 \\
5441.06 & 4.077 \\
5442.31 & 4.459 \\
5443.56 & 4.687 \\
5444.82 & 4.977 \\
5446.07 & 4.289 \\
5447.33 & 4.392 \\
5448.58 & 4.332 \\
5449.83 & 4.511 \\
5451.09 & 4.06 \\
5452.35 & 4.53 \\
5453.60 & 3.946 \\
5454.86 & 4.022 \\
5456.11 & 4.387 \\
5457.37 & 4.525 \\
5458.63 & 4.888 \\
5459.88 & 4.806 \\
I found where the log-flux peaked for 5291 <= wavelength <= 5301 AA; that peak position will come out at 5292.77 AA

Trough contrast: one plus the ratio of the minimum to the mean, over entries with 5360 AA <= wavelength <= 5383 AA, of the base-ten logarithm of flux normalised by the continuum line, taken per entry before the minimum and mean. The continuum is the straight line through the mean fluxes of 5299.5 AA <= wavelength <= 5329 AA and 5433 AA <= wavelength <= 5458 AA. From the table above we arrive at 6.2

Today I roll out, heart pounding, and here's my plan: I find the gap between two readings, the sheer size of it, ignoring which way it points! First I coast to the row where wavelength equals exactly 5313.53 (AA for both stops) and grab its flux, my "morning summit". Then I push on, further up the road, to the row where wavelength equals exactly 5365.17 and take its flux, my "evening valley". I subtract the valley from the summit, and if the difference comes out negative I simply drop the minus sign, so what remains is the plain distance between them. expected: 0.67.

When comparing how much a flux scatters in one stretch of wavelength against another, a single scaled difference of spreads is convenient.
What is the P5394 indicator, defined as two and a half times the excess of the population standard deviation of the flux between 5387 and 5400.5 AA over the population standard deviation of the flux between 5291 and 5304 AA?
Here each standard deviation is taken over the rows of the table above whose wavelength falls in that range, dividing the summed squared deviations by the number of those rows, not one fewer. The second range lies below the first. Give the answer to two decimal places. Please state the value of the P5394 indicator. 0.18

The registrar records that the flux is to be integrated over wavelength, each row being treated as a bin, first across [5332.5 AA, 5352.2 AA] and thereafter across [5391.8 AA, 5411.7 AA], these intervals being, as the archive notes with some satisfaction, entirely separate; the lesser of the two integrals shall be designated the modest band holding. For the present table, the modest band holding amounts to 83.7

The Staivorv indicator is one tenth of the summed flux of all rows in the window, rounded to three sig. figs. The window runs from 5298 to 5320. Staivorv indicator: 8.07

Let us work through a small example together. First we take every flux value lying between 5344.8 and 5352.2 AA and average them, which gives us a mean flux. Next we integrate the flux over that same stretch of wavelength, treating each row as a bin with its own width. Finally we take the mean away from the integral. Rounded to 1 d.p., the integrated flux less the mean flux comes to 27.8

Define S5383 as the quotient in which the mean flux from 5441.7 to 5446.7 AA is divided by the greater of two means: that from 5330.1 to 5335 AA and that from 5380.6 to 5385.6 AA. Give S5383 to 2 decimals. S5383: 1.04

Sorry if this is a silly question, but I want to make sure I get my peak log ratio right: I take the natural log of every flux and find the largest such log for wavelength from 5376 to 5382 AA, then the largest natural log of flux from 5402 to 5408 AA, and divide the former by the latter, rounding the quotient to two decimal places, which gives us 1.00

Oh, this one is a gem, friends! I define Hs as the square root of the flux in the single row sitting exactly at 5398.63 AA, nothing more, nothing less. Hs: 2.23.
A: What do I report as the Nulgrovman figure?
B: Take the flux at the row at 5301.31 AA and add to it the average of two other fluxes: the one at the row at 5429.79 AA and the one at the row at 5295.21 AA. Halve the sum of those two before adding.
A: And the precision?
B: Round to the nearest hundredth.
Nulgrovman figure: 8.50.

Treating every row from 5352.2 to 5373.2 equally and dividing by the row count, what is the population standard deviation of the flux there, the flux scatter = 0.44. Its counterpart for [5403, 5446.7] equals 0.29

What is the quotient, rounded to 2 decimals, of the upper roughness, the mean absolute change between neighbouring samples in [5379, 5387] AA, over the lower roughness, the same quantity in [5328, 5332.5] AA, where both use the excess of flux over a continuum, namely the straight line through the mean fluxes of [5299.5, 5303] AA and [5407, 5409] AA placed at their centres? 1.12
